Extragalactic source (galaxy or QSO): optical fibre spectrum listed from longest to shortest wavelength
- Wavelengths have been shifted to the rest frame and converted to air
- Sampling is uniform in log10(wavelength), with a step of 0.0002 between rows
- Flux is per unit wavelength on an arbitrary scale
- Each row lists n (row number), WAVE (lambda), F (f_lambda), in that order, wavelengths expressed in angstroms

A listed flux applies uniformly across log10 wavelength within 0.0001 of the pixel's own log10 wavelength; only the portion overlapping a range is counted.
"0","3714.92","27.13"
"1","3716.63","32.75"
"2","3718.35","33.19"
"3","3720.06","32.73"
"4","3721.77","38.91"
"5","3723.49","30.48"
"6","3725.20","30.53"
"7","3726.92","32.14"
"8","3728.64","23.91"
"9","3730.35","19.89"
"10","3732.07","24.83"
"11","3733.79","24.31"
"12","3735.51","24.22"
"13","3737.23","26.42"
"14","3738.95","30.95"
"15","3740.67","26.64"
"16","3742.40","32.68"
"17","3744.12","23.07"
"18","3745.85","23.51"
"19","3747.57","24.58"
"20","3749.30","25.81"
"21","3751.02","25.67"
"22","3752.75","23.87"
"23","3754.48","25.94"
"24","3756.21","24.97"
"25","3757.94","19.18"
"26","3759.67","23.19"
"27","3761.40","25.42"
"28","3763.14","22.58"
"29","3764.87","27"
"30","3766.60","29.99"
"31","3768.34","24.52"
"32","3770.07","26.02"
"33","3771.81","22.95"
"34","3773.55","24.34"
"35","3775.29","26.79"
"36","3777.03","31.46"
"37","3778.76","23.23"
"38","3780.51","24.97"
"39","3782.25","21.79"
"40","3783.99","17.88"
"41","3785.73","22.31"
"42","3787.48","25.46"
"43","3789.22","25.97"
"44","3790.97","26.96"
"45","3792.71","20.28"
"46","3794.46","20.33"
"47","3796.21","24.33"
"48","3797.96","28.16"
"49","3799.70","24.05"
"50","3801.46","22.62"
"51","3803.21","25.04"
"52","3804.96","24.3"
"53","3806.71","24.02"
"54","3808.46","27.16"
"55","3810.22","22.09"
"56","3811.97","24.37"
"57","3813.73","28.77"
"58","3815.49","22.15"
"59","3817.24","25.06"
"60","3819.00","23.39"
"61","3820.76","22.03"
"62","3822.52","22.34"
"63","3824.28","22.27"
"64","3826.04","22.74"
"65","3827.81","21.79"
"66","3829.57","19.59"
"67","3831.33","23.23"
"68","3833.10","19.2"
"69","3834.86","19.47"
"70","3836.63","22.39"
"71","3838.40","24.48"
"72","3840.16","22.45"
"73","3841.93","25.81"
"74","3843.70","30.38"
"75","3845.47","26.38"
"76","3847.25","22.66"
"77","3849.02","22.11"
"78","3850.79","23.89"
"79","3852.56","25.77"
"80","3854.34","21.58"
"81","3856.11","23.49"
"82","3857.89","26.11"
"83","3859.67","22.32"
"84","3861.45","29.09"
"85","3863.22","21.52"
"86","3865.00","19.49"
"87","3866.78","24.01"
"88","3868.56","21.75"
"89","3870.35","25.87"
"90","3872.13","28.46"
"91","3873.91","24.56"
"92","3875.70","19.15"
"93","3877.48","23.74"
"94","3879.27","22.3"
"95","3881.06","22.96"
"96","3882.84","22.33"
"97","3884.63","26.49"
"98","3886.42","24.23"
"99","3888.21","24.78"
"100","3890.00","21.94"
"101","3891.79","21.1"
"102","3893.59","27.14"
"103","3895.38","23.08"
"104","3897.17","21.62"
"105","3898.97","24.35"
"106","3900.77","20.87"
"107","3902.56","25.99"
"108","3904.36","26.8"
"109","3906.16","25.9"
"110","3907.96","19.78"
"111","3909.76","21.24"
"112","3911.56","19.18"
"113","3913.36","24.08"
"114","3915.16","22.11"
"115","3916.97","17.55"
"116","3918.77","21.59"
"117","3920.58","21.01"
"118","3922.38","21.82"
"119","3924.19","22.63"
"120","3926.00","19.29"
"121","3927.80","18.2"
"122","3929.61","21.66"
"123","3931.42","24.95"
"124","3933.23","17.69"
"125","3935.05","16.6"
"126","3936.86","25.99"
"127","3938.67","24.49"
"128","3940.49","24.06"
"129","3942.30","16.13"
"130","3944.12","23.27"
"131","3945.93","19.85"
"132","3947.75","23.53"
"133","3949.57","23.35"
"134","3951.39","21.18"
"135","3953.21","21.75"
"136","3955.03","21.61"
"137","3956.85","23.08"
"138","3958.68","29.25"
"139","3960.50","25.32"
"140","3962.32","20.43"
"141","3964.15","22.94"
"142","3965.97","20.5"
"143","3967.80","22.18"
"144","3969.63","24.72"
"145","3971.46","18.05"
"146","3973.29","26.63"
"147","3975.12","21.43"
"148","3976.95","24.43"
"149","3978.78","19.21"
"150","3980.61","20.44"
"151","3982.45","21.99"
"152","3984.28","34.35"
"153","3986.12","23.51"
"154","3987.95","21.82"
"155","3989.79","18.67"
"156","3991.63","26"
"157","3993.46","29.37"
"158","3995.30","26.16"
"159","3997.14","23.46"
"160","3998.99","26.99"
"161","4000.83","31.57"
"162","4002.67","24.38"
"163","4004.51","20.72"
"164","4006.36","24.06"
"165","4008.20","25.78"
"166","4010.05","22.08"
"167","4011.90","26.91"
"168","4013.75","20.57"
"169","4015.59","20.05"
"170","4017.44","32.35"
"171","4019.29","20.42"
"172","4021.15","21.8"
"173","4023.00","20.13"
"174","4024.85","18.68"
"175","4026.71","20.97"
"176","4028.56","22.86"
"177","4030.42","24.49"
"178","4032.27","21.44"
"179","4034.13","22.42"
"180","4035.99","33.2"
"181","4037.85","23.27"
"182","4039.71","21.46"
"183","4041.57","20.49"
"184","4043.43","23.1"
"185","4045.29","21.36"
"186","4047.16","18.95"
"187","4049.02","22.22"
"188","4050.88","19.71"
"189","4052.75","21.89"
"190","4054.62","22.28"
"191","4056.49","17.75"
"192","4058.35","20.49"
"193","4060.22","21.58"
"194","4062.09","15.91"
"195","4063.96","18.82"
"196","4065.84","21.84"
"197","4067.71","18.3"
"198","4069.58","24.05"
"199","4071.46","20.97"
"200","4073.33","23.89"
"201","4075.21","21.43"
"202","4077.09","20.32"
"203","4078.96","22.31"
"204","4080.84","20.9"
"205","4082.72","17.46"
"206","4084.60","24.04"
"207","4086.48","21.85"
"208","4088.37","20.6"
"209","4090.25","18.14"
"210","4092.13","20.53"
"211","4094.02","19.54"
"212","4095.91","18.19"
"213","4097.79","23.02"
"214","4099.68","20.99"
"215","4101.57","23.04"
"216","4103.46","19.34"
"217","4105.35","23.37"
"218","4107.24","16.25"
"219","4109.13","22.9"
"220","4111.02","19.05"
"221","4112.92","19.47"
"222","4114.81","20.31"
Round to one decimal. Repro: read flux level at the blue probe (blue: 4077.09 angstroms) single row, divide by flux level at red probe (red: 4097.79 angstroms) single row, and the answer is 0.9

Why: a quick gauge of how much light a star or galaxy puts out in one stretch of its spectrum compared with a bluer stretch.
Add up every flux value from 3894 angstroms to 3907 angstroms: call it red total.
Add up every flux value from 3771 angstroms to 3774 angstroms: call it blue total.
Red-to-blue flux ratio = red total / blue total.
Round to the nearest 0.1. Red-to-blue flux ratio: 3.6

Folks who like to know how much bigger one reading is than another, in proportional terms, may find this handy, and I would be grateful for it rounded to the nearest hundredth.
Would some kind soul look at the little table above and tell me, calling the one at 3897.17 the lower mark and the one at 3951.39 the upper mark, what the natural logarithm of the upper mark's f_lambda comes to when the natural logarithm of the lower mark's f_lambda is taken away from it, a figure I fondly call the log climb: -0.02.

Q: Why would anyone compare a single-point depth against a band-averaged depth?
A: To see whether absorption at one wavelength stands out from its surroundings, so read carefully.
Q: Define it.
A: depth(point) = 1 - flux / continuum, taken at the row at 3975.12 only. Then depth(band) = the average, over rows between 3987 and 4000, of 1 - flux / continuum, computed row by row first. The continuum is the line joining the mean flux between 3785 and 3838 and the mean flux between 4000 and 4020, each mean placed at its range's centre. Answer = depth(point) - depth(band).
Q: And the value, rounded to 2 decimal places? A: 0.13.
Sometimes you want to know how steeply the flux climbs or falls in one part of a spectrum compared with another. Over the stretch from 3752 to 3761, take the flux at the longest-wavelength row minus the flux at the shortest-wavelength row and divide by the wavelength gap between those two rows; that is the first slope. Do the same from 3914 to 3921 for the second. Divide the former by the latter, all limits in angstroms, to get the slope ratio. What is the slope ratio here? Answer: 0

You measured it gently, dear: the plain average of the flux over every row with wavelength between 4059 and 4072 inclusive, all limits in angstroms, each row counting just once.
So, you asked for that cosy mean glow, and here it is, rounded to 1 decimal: 20.2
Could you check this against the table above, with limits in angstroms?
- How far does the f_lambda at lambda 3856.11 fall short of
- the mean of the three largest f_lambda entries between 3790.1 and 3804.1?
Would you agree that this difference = 3.2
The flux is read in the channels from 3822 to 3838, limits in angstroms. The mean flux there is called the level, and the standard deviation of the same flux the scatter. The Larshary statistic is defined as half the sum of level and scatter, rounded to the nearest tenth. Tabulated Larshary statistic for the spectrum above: 11.5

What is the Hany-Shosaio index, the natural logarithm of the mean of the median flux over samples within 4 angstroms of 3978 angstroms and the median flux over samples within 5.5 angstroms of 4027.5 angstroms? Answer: 3.05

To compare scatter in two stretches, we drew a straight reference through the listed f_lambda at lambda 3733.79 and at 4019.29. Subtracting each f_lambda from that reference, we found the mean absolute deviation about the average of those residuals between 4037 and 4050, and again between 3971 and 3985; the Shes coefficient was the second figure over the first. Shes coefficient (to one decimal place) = 3.4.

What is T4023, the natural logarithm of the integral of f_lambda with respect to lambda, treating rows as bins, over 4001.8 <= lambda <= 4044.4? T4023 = 6.89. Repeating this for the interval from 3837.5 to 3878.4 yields 6.89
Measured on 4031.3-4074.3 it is 6.83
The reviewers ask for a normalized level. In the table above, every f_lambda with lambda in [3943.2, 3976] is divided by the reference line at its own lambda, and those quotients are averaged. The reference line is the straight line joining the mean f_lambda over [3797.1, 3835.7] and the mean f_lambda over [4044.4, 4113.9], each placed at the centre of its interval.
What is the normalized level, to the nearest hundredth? 1.04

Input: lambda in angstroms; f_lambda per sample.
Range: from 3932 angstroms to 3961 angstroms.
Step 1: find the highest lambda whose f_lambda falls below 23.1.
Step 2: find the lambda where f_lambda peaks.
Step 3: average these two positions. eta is 3957.8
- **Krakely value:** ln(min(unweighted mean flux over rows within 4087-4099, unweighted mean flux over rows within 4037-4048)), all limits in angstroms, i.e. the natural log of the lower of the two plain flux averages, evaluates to 3.00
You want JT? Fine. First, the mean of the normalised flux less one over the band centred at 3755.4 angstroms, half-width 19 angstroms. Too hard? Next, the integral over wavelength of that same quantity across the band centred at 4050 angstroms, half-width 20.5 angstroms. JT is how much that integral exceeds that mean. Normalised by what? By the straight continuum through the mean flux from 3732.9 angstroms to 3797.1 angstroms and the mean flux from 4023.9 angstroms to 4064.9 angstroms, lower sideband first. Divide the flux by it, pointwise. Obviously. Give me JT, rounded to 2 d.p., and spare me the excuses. 0.23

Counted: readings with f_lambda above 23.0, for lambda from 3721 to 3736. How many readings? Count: 8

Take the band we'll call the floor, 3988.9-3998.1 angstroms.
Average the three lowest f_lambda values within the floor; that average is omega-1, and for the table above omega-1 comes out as 23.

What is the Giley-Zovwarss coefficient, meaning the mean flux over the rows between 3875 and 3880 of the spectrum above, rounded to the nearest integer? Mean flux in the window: 22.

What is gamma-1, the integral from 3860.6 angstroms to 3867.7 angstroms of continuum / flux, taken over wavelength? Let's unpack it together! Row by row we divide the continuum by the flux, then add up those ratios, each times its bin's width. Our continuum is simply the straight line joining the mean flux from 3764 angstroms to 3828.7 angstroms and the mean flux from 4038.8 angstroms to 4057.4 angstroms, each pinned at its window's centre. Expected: 7.23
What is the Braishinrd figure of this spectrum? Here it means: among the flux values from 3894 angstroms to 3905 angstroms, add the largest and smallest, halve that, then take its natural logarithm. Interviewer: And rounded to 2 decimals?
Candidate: 3.17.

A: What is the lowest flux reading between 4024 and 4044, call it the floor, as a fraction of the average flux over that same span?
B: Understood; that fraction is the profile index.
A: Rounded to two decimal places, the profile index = 0.81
